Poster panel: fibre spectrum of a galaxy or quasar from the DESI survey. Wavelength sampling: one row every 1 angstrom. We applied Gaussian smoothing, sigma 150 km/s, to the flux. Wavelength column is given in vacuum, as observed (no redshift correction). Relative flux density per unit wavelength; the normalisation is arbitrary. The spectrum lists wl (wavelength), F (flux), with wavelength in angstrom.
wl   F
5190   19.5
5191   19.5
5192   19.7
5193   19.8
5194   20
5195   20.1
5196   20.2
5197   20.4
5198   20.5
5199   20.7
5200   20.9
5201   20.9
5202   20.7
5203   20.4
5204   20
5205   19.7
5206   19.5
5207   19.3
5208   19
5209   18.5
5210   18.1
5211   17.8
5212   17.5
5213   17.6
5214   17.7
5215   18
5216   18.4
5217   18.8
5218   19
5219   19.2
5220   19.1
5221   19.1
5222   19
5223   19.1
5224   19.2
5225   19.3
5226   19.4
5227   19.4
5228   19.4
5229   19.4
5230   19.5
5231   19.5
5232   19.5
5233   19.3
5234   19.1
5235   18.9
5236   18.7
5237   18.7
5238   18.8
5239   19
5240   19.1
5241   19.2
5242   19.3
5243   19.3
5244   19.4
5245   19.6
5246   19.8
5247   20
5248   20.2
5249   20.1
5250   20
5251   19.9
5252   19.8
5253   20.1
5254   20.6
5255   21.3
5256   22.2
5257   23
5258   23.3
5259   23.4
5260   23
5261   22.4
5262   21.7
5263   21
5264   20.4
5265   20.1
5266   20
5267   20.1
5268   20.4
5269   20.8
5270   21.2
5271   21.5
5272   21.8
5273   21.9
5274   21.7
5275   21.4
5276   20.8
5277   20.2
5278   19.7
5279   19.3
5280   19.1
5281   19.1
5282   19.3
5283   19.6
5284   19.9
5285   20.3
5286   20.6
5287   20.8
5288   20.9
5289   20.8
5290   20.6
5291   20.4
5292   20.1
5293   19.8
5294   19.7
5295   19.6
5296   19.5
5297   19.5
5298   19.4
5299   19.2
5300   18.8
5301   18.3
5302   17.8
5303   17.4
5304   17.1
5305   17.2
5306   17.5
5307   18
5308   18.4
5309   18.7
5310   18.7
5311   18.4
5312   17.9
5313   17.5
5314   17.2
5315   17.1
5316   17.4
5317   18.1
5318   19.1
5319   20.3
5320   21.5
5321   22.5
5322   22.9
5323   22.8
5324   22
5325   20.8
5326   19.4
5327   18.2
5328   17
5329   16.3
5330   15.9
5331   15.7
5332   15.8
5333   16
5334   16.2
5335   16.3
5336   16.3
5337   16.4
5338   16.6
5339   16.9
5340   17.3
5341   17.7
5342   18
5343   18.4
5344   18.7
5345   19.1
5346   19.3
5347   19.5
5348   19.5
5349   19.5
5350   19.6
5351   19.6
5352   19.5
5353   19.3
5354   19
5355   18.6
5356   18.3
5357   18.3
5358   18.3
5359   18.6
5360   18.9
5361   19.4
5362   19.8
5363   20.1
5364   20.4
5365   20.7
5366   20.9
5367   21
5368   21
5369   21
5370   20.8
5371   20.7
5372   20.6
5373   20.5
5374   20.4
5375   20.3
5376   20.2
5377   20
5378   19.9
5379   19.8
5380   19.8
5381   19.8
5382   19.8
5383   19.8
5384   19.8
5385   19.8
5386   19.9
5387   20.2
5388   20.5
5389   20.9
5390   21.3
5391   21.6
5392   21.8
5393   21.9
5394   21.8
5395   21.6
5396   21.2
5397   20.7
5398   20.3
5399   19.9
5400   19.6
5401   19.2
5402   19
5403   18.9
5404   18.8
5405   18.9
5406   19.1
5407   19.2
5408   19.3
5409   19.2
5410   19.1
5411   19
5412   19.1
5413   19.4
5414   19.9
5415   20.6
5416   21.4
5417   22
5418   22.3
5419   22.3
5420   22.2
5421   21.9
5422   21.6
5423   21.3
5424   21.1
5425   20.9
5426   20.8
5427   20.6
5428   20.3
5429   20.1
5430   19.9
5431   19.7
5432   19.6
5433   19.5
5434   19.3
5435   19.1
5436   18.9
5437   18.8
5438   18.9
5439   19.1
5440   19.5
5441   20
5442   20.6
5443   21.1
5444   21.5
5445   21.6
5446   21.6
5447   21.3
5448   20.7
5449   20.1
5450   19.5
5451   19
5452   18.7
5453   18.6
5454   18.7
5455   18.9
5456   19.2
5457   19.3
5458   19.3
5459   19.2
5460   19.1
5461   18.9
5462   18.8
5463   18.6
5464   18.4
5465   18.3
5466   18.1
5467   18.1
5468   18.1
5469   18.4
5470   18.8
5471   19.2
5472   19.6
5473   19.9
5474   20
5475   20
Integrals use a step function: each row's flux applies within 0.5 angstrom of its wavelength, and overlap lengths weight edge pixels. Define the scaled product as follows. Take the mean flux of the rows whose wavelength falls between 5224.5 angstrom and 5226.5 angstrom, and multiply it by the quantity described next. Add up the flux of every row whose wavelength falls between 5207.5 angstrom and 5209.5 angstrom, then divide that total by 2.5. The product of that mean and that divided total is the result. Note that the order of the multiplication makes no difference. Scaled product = 290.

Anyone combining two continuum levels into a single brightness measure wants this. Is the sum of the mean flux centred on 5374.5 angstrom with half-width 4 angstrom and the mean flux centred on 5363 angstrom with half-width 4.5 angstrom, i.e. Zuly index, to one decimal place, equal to 40.3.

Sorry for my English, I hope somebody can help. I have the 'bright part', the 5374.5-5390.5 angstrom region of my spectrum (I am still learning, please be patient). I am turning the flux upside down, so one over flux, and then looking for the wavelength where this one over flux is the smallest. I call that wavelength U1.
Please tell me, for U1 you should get 5390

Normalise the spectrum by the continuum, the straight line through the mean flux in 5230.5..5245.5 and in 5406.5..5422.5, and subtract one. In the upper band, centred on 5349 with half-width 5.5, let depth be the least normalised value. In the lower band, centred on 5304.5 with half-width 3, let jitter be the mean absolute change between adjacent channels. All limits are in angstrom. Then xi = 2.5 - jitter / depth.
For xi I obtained 2.75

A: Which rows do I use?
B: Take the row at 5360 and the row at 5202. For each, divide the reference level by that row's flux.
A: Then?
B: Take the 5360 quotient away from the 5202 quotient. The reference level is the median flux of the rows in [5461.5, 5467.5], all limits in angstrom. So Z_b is -0.084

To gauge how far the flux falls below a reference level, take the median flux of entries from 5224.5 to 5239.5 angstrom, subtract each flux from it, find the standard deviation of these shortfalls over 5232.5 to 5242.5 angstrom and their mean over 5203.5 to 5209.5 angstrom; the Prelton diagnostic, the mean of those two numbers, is 0.1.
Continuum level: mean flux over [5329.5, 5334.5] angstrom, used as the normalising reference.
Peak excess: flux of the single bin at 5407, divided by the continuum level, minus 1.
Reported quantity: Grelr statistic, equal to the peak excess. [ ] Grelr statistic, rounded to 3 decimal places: 0.206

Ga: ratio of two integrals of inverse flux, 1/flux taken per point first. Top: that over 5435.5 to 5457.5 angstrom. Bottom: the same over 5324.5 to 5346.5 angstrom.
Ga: 0.87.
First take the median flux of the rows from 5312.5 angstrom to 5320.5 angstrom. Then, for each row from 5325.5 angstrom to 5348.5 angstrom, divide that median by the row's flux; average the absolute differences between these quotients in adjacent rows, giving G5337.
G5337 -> 0.0199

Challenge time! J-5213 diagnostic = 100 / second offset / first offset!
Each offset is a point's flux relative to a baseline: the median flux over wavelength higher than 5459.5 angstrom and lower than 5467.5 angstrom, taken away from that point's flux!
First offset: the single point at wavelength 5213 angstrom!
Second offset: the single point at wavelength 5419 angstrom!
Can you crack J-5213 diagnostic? -29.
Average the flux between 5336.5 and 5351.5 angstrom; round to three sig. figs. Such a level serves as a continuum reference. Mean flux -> 18.4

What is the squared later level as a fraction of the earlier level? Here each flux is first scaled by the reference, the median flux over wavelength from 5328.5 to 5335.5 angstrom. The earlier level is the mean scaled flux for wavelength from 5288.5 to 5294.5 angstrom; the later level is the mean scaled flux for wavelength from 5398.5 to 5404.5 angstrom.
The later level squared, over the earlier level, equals 1.14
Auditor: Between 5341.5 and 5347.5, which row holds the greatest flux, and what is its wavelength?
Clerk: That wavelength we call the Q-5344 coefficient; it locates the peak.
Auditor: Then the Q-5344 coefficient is 5347 angstrom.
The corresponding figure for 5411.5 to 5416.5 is 5416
